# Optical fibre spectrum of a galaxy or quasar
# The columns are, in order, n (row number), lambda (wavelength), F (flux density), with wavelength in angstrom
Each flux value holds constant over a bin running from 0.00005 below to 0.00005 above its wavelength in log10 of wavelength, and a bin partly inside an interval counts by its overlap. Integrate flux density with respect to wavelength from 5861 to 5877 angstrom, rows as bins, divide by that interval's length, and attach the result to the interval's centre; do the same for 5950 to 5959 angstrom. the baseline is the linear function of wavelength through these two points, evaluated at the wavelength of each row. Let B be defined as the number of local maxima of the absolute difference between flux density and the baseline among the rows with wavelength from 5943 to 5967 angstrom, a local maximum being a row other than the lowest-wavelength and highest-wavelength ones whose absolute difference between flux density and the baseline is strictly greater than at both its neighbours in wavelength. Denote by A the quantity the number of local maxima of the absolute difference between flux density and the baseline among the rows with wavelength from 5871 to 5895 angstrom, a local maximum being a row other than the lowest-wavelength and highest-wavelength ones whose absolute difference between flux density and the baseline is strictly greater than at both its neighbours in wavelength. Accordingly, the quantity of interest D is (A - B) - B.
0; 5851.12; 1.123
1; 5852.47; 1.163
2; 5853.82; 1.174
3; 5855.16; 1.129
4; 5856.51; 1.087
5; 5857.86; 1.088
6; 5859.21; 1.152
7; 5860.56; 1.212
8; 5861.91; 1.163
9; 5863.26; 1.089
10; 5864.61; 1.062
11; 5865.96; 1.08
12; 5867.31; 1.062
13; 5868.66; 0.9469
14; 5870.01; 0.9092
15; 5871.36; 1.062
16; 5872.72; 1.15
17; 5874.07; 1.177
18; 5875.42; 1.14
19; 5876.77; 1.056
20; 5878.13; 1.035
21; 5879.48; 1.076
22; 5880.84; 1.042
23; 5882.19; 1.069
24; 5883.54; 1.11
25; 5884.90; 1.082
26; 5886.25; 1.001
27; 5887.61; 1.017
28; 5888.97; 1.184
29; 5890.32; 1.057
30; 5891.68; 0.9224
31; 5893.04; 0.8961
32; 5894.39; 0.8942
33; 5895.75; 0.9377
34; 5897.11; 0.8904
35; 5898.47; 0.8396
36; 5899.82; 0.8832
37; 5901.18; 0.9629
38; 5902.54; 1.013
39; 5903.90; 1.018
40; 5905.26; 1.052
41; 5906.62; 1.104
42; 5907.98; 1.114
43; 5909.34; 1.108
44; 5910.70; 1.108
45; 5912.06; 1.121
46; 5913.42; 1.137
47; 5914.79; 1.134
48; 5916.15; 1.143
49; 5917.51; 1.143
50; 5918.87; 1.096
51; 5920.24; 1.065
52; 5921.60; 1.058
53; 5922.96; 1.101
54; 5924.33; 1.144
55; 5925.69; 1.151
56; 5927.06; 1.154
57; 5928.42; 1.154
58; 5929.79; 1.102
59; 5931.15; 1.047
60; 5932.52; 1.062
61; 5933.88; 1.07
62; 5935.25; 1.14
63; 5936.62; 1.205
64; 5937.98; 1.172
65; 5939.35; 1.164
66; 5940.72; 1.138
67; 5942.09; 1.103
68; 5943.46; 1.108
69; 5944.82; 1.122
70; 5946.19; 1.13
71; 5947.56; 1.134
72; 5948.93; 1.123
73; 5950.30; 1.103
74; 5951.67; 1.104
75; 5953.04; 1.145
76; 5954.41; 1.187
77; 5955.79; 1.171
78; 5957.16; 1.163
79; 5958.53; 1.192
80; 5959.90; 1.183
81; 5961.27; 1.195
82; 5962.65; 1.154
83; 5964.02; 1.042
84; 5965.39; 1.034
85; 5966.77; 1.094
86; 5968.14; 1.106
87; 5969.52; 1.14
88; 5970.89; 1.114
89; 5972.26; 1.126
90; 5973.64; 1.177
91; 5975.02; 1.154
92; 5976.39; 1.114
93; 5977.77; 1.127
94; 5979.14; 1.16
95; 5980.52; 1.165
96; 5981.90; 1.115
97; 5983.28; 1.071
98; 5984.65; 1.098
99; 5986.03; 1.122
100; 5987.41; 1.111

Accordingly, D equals -5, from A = 5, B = 5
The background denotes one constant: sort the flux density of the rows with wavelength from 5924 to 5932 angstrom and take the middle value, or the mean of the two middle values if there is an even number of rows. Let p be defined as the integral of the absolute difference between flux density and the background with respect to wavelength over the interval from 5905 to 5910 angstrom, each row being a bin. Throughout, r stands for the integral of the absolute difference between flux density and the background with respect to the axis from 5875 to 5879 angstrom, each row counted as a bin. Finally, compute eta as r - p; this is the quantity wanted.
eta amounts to 0.1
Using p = 0.25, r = 0.30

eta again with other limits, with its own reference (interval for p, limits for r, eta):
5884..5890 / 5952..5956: -0.5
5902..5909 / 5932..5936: -0.4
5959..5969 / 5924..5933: -0.2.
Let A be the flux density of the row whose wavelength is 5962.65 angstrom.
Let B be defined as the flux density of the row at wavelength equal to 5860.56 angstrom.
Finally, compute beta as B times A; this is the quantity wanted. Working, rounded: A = 1.154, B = 1.212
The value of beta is 1.40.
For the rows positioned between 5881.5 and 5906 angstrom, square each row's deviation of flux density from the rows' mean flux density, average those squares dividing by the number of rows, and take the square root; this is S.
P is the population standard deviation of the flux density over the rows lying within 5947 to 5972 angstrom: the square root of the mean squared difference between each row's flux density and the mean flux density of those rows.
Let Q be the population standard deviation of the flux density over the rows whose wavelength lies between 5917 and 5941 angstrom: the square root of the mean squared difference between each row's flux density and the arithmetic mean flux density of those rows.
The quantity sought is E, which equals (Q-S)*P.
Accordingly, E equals -0.002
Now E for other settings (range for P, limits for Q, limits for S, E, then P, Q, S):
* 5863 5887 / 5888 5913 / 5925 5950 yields 0.004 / 0.063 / 0.10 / 0.04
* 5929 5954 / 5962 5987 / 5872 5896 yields -0.002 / 0.038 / 0.04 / 0.09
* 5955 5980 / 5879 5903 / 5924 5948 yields 0.002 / 0.045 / 0.09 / 0.04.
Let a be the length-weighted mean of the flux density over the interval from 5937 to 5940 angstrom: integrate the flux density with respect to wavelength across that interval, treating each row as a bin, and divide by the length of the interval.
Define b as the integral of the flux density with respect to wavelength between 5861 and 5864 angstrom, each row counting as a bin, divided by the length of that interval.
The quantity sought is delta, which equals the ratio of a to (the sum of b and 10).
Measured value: 0.105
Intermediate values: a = 1.17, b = 1.131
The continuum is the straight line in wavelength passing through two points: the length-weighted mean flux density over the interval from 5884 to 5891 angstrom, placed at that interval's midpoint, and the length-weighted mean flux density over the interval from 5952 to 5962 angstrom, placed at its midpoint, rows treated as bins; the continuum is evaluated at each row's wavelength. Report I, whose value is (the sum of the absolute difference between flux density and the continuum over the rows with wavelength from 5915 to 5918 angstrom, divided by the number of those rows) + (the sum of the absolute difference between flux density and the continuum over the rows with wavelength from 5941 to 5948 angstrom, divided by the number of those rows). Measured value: 0.07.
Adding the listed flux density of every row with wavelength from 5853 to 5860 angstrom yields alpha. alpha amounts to 5.63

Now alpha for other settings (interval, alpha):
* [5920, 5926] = 5.52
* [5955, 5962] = 5.90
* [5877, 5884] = 5.33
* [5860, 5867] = 5.61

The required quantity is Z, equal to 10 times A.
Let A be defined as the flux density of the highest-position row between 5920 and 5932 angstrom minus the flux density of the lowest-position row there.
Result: -0.2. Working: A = -0.018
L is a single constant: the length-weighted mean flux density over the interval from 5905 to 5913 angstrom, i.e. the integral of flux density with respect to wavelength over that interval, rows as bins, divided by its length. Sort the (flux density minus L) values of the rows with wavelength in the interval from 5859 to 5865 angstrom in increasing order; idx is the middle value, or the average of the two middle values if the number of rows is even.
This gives 0.05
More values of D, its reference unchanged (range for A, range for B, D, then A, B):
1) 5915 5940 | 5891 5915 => -4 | 4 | 4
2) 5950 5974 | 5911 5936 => -4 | 6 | 5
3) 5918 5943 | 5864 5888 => -6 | 4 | 5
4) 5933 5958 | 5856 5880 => -4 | 4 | 4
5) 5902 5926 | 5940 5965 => -6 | 4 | 5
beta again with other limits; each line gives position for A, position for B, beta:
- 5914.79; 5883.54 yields 1.26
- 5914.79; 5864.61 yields 1.20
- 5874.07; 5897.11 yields 1.05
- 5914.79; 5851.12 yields 1.27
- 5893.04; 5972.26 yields 1.01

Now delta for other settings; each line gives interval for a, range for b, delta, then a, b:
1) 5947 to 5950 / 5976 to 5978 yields 0.101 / 1.12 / 1.118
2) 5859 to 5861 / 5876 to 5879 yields 0.107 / 1.19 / 1.051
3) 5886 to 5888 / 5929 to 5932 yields 0.091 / 1.01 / 1.075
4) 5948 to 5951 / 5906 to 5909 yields 0.100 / 1.11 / 1.109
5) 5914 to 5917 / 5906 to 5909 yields 0.102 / 1.14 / 1.109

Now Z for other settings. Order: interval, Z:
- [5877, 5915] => 1.0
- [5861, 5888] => -1.5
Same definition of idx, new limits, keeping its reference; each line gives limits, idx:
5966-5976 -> 0.02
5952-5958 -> 0.06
